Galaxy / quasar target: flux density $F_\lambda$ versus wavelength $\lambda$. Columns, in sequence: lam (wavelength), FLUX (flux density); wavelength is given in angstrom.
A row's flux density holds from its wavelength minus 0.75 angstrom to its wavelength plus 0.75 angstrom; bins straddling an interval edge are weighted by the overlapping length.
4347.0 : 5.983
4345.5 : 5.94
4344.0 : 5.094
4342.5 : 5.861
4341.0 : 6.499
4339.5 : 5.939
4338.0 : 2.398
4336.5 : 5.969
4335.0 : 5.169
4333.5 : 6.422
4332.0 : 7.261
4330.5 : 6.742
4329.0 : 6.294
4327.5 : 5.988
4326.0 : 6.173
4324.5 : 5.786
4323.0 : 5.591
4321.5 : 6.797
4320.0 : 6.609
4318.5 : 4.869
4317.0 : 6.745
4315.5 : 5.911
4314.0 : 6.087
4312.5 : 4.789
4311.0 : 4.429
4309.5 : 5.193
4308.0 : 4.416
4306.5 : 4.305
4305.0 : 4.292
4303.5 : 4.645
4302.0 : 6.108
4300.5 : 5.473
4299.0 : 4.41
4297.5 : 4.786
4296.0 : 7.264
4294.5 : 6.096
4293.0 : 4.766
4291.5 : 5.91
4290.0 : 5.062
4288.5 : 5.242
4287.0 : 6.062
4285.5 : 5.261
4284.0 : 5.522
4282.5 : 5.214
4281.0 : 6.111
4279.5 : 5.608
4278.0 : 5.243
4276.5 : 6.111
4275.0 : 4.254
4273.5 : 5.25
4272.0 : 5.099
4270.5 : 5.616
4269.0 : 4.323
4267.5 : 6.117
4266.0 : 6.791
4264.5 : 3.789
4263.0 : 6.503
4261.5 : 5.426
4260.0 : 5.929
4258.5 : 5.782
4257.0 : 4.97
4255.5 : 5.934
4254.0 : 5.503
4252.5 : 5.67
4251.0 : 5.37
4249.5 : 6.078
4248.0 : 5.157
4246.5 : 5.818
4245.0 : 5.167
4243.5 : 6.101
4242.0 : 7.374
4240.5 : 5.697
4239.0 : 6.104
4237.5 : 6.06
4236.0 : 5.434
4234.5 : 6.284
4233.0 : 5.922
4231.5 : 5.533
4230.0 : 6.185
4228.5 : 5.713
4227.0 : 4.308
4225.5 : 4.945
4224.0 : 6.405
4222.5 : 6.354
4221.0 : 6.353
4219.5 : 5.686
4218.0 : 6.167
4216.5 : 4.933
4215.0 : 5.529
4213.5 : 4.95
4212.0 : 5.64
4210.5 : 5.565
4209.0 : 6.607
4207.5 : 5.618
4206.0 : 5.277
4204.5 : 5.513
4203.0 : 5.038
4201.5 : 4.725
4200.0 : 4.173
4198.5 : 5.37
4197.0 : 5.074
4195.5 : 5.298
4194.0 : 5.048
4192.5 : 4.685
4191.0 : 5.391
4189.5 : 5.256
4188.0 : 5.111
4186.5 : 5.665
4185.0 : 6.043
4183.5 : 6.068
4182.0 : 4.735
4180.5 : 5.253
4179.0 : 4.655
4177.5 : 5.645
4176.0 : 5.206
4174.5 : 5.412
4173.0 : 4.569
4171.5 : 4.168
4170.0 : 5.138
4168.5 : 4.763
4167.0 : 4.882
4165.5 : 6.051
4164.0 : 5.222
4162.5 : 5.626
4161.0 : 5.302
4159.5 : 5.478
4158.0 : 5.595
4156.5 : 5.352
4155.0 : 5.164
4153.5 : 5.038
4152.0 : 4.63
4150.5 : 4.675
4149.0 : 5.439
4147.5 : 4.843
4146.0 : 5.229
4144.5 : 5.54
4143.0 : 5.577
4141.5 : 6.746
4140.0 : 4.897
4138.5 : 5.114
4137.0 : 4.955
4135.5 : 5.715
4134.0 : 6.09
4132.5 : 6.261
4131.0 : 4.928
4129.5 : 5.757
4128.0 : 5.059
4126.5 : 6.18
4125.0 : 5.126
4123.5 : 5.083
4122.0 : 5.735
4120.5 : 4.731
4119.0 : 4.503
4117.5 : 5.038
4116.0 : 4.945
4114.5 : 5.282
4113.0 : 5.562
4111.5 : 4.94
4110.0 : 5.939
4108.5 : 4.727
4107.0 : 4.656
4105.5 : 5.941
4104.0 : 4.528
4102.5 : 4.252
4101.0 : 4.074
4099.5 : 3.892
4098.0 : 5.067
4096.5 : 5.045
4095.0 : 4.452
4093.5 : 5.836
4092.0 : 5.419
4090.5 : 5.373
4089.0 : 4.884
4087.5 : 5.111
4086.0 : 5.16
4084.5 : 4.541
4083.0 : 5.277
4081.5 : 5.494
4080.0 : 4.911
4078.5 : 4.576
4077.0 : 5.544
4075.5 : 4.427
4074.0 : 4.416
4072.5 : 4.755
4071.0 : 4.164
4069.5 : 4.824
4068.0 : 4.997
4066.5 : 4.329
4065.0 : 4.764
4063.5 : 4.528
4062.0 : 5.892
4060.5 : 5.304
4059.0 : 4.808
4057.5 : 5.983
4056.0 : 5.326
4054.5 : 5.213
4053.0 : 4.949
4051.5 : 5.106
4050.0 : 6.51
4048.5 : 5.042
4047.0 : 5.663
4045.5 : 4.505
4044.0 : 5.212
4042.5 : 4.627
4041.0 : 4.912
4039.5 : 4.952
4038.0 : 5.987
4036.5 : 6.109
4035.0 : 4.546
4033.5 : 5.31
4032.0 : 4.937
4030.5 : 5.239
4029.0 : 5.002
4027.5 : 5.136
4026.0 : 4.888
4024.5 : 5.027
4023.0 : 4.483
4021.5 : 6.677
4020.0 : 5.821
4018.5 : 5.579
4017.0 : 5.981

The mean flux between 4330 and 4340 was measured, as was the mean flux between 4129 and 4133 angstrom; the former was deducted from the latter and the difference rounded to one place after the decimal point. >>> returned -0.1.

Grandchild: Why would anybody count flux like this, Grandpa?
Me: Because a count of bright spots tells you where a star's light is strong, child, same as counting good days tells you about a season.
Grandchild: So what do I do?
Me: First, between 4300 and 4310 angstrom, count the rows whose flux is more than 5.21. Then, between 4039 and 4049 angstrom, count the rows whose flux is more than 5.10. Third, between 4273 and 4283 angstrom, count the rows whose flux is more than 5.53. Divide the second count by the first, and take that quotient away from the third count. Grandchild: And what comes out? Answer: 2.0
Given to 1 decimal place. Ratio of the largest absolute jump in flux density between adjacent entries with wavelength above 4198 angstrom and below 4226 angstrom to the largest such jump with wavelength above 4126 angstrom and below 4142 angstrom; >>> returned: 0.8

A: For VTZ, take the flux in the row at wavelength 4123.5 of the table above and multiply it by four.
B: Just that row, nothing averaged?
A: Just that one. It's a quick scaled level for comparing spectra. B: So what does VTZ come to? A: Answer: 20.3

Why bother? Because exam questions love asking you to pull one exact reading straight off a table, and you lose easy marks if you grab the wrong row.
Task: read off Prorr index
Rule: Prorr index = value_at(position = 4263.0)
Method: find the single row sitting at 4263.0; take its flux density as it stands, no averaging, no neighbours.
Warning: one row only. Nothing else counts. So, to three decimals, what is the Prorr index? 6.503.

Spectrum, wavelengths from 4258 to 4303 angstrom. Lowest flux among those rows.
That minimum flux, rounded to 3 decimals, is 3.789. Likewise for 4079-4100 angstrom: 3.892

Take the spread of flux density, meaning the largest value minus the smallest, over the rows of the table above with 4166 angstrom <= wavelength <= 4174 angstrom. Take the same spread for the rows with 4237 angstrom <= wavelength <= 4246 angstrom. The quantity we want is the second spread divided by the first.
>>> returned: 2.3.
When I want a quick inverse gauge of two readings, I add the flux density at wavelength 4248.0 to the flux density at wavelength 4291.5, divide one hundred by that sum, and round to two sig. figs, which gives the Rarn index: 9.0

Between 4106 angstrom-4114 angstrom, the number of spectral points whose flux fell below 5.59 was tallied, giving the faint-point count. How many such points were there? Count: 4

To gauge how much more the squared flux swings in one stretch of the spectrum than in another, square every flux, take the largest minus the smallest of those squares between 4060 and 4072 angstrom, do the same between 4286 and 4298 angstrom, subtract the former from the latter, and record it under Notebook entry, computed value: 13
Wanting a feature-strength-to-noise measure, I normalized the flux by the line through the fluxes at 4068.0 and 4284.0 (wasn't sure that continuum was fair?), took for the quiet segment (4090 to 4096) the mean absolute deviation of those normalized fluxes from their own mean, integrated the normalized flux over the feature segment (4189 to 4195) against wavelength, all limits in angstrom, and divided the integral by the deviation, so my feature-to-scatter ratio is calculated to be 71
